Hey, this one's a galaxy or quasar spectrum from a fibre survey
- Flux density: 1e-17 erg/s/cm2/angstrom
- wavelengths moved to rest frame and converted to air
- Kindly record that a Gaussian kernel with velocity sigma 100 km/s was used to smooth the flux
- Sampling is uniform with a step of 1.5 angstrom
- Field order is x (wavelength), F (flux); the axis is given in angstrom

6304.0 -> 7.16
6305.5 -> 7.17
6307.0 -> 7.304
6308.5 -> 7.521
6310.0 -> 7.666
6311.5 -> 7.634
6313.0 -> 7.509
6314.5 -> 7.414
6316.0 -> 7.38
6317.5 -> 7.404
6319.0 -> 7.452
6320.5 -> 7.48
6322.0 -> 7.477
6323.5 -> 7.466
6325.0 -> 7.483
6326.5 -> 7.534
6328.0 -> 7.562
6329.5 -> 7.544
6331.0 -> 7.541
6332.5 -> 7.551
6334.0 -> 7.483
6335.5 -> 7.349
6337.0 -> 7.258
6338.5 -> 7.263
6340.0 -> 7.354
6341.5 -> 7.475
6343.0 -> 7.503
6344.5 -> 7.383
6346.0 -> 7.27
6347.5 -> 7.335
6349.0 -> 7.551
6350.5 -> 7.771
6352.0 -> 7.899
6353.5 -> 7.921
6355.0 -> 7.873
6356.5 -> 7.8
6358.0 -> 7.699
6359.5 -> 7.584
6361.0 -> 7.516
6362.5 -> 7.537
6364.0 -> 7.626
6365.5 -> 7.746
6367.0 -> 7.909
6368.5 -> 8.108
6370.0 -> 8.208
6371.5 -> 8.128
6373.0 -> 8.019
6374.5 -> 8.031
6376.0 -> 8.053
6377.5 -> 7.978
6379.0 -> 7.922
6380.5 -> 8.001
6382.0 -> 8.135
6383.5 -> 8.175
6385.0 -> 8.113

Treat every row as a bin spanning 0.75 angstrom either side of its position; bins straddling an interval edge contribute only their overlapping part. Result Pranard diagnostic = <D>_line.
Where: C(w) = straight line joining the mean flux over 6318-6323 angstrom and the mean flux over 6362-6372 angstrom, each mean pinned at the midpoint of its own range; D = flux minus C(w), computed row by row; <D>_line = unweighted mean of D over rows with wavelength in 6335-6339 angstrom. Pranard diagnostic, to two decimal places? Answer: -0.33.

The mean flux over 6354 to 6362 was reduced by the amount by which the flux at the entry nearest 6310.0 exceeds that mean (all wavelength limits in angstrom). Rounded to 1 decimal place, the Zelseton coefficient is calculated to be 7.7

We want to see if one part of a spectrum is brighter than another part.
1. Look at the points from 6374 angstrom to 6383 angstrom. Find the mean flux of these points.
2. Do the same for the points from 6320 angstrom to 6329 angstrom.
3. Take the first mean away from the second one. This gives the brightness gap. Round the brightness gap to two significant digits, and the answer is -0.52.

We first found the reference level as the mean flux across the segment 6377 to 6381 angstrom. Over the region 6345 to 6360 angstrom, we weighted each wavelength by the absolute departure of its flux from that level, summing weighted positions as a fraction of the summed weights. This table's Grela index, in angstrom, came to 6351.0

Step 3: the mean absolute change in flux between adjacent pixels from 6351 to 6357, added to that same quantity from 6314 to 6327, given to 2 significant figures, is 0.075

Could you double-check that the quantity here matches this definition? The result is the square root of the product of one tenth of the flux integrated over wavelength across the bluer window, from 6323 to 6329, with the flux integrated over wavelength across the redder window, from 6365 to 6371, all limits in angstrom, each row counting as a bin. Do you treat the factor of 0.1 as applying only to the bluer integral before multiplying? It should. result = 14.7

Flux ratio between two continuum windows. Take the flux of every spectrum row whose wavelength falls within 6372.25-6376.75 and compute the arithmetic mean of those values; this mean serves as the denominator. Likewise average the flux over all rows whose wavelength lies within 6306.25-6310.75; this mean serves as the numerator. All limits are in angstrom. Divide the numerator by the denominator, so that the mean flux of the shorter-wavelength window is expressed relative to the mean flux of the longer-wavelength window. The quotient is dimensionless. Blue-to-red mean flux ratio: 0.93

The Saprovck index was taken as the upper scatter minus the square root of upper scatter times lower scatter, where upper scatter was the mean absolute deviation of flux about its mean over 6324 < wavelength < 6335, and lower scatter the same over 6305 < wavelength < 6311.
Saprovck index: -0.04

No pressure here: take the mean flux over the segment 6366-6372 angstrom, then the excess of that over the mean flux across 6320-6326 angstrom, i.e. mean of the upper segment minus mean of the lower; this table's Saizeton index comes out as 0.6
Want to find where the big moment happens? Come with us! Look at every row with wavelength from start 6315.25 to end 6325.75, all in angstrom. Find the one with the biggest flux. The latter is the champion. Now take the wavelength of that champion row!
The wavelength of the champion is 6325.0 angstrom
